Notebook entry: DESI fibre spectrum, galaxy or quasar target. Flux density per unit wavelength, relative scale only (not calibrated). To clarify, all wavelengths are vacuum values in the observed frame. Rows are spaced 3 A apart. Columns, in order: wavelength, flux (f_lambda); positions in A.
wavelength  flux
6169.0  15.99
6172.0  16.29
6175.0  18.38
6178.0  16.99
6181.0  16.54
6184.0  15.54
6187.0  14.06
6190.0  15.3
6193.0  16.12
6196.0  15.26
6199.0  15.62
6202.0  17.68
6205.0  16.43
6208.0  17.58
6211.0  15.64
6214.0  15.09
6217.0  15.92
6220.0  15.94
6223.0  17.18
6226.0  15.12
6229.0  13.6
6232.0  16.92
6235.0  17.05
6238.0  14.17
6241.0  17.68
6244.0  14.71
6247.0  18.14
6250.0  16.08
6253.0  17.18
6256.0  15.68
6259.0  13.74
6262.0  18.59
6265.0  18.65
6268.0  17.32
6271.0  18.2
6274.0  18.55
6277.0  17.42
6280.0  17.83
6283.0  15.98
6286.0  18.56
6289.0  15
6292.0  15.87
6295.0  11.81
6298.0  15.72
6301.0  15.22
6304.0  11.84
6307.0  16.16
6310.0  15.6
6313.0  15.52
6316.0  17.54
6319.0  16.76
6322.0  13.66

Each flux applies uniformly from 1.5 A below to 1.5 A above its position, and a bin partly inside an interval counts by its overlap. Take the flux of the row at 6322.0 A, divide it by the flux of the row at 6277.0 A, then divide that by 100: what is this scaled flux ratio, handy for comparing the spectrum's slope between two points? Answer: 0.0078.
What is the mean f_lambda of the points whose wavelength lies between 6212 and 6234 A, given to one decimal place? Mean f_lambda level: 15.7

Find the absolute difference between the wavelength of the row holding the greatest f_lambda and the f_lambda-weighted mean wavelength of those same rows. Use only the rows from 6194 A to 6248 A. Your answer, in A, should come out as 25.5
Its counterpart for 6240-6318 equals 12.7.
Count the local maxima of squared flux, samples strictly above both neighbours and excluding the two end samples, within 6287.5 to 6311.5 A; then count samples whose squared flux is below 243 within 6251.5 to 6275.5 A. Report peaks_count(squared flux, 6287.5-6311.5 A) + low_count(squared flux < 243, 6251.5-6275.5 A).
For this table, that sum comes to 4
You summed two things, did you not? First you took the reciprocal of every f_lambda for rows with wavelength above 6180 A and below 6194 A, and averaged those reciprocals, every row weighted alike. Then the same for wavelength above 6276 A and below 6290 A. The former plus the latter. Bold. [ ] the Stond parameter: 0.124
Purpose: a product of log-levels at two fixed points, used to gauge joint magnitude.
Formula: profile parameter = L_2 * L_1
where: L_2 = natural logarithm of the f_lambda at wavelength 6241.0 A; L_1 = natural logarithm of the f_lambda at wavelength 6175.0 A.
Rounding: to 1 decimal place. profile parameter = 8.4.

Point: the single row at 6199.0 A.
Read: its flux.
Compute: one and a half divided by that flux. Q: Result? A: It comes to 0.096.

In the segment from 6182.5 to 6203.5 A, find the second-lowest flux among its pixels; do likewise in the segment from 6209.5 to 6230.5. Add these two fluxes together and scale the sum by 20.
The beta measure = 607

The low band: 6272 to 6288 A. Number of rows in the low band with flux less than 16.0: 1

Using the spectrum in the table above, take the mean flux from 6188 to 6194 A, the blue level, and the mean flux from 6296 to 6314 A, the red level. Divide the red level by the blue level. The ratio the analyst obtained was 0.96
